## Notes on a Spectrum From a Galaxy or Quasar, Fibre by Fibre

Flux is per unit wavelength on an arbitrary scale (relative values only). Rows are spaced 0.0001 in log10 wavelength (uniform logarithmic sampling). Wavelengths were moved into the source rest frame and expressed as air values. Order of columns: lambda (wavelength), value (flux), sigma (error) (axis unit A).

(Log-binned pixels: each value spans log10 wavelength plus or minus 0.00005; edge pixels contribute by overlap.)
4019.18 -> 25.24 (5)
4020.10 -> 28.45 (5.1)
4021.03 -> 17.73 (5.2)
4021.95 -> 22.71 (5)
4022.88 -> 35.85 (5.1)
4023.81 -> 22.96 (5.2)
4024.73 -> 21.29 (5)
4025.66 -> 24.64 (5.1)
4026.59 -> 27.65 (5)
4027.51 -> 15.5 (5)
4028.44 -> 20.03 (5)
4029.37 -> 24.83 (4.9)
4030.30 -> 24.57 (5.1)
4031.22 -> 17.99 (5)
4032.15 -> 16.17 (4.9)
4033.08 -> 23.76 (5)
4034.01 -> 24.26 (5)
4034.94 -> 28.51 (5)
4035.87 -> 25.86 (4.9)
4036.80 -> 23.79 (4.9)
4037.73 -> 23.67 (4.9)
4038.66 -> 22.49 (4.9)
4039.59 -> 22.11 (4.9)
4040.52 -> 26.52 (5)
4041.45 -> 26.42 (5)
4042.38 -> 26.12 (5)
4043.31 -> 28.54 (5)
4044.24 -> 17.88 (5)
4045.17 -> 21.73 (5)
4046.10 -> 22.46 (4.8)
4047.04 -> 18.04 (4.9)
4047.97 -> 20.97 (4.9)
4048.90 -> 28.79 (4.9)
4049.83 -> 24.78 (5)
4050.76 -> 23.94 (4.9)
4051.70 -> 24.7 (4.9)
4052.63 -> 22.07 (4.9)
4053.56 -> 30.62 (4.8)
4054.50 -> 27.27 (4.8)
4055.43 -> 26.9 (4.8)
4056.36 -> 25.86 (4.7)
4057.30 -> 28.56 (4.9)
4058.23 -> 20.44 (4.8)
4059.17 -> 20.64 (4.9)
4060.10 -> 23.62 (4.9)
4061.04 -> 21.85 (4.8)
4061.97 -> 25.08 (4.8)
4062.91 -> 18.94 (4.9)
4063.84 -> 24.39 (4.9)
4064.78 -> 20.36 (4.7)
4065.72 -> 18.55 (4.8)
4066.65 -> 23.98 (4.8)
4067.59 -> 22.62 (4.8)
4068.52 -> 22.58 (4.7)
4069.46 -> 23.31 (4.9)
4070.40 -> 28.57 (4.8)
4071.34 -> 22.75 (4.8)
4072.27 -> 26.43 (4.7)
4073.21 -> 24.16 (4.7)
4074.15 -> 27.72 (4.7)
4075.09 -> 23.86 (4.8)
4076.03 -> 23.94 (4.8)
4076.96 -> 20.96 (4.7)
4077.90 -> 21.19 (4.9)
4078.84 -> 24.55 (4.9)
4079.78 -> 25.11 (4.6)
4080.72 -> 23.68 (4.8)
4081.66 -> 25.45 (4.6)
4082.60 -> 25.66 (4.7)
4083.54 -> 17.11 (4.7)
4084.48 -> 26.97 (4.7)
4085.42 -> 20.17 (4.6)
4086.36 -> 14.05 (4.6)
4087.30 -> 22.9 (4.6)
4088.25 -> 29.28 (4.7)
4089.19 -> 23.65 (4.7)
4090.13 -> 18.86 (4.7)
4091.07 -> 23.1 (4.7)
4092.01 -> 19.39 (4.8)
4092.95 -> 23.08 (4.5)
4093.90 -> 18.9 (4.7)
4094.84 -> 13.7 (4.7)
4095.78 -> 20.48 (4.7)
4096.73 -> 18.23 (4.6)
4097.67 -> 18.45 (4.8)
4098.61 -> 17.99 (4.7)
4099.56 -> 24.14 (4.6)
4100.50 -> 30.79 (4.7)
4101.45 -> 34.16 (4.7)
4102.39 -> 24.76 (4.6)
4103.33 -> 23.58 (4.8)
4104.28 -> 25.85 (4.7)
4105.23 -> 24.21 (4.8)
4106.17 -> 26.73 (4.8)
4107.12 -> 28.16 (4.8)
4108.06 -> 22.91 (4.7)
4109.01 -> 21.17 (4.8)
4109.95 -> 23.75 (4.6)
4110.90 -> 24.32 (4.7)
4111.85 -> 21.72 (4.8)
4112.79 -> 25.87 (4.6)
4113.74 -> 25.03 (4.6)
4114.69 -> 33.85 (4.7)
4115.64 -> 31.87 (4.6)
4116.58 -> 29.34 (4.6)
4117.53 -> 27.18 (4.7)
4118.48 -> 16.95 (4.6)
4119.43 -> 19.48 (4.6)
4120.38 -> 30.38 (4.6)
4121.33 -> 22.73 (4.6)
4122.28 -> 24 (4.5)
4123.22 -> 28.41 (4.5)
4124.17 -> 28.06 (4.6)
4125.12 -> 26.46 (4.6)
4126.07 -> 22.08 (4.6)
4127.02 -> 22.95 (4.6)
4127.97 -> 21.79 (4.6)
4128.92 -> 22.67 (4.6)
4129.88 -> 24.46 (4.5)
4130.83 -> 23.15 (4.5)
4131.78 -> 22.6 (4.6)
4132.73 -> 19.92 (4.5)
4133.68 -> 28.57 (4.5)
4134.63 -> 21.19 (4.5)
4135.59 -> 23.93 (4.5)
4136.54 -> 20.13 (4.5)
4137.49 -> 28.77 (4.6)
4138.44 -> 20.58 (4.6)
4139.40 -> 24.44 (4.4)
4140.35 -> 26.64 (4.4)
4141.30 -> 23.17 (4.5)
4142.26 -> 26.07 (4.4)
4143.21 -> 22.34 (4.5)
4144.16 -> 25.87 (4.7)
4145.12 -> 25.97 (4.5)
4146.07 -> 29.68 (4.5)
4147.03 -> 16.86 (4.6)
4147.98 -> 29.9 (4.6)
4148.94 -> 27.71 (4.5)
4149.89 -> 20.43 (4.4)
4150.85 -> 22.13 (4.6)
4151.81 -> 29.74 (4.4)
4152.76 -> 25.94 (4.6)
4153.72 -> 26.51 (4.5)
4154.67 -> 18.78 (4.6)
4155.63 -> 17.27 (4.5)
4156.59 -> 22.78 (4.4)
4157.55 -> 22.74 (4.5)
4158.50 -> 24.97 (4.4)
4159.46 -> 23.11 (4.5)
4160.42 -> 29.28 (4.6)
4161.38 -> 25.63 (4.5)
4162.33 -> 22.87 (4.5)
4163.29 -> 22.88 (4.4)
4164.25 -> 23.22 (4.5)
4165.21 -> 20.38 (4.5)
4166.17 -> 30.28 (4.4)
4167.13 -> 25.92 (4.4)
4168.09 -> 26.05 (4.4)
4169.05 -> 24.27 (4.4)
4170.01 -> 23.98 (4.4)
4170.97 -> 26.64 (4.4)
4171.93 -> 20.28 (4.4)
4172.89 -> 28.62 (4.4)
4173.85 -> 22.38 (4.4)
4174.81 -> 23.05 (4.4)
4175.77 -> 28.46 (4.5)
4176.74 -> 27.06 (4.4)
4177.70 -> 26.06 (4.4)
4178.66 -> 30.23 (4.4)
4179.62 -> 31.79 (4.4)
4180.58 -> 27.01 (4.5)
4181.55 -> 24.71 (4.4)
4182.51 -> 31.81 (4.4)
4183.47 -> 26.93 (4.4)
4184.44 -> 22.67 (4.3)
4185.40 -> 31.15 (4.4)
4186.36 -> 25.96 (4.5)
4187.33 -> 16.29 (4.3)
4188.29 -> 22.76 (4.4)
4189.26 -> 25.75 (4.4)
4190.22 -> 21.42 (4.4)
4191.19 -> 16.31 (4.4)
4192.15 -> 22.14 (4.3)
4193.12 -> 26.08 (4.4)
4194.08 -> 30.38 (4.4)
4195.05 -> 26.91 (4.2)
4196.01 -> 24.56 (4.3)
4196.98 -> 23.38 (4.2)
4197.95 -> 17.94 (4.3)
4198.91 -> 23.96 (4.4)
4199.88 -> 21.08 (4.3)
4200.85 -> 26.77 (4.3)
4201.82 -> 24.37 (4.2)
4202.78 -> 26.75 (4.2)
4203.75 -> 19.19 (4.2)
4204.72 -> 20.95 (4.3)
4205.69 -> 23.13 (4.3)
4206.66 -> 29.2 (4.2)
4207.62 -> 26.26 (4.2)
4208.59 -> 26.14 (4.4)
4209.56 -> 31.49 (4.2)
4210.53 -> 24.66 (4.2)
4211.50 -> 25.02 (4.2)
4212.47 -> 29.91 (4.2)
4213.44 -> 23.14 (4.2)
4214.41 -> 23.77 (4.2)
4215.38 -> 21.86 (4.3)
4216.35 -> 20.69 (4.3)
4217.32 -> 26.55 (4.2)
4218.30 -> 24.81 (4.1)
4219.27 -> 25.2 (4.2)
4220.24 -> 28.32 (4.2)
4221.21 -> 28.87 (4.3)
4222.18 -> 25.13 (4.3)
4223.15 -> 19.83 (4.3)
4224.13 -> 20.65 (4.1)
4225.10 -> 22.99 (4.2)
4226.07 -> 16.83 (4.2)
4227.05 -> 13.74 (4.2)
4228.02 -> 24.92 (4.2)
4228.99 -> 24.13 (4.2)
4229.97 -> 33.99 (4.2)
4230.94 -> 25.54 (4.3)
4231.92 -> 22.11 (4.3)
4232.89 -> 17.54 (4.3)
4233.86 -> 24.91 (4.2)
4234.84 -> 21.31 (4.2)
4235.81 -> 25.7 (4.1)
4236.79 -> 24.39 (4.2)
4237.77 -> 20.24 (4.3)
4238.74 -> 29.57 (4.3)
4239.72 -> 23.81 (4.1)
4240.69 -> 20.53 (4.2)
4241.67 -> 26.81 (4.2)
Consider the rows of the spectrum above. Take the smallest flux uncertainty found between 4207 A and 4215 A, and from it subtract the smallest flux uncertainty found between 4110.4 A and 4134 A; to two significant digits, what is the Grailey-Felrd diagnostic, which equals -0.30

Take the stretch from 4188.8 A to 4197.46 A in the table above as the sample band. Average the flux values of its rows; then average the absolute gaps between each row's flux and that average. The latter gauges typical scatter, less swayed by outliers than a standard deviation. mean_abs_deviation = 2.9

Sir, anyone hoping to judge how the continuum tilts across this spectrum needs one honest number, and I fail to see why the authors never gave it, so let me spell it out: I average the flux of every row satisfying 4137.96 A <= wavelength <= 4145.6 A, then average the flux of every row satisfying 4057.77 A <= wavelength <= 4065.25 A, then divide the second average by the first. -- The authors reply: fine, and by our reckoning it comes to 0.90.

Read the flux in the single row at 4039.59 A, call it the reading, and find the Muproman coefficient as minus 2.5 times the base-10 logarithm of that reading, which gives -3.36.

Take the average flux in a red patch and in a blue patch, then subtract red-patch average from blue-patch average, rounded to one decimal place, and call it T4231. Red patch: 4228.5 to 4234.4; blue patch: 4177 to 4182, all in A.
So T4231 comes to 3.3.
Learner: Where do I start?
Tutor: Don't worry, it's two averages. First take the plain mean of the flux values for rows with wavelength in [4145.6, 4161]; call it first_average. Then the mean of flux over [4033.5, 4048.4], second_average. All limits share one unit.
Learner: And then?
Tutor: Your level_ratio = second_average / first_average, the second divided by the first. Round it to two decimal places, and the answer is 0.98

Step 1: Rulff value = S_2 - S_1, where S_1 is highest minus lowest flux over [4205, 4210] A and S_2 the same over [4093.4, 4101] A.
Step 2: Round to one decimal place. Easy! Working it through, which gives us 8.7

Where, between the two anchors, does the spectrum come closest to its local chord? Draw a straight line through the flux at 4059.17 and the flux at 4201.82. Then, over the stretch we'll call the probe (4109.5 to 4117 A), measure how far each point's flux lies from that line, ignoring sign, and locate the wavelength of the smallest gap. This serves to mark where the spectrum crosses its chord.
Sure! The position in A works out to 4111.85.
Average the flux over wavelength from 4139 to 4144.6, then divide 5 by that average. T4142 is 0.202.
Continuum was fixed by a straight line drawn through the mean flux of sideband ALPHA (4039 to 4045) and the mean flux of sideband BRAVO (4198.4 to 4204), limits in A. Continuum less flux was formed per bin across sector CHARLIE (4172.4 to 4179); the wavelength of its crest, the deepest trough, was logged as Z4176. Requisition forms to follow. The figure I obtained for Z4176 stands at 4173.85 A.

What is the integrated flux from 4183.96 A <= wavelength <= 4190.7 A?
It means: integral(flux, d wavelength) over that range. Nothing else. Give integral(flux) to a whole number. 160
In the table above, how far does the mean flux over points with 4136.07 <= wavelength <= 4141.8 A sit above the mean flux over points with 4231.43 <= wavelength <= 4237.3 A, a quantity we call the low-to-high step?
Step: 1.3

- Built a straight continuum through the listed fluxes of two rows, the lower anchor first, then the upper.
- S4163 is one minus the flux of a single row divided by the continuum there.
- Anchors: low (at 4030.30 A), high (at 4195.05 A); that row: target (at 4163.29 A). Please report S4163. 0.14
